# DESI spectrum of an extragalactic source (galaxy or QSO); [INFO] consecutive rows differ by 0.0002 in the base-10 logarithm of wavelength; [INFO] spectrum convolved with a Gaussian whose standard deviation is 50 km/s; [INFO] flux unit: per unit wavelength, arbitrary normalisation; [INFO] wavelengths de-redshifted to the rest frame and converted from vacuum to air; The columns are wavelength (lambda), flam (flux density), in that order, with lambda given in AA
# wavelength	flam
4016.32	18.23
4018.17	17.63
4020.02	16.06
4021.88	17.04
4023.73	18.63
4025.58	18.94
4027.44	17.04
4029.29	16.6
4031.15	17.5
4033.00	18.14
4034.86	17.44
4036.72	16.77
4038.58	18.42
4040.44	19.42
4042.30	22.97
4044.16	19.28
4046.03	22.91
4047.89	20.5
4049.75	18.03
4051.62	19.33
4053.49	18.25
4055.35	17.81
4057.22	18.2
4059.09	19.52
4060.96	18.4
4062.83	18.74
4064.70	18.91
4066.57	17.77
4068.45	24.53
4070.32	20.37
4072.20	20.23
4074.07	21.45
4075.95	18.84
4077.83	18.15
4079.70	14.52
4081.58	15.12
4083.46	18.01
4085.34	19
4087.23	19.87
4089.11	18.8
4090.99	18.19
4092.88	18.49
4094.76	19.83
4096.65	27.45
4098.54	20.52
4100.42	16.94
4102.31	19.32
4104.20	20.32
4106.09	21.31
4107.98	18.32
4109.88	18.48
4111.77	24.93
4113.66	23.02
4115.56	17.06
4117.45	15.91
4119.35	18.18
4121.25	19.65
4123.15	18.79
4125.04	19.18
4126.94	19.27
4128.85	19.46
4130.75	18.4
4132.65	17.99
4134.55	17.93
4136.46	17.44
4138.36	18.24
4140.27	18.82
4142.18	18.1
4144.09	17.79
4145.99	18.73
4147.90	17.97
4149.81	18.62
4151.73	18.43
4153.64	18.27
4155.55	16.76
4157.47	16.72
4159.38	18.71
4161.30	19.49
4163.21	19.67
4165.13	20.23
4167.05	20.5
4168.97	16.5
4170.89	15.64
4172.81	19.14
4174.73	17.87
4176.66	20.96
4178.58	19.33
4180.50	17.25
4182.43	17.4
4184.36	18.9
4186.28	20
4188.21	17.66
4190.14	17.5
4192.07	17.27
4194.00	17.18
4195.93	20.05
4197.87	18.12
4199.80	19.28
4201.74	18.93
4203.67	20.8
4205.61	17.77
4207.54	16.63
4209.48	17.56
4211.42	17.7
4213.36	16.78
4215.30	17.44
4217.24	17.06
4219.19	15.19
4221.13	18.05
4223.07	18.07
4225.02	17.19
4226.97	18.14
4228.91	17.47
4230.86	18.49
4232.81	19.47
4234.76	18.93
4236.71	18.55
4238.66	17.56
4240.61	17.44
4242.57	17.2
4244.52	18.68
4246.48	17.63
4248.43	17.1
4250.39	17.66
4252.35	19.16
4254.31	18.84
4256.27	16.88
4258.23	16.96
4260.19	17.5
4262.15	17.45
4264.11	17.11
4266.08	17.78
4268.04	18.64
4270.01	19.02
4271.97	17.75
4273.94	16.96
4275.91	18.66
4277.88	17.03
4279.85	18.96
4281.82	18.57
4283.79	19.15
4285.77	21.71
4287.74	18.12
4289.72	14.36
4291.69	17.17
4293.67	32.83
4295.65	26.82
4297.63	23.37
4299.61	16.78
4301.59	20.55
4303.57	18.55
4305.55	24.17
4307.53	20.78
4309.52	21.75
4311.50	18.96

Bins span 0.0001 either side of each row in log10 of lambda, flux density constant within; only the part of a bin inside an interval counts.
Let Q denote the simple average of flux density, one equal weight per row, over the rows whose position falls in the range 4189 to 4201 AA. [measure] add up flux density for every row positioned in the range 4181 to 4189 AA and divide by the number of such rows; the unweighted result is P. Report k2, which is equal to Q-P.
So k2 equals -0.3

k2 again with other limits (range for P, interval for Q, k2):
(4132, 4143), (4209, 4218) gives -0.8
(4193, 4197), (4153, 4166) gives -0.1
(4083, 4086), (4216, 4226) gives -1.4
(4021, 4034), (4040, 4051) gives 2.8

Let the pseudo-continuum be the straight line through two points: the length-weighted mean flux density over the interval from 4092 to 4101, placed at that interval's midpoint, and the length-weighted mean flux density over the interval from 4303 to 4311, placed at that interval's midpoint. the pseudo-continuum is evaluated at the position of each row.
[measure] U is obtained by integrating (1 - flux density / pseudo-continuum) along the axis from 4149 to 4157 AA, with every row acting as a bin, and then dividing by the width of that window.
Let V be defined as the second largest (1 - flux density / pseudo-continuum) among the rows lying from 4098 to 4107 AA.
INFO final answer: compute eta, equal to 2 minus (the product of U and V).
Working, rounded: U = 0.144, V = 0.07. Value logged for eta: 1.989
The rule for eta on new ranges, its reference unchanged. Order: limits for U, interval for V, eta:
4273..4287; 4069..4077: 1.997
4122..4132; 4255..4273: 1.982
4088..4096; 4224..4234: 1.986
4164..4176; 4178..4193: 1.978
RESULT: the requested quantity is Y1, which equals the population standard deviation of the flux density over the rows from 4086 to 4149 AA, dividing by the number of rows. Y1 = 2.21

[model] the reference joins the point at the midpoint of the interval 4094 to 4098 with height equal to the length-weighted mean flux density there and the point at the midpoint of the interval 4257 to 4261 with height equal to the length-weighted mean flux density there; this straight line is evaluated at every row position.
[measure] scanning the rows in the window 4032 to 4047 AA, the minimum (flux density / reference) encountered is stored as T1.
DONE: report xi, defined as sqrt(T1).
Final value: 0.81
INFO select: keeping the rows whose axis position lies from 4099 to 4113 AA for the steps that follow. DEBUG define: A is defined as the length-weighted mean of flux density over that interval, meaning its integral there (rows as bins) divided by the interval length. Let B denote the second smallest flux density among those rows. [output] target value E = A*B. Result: 367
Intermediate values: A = 20.0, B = 18.32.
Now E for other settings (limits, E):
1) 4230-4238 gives 349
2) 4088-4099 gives 380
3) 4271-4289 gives 315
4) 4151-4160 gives 297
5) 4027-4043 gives 306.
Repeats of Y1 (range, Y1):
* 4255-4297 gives 3.87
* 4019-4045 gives 1.67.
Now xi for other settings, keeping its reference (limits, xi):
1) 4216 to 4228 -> 0.90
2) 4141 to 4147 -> 0.91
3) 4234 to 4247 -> 0.98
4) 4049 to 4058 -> 0.84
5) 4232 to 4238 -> 1.01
